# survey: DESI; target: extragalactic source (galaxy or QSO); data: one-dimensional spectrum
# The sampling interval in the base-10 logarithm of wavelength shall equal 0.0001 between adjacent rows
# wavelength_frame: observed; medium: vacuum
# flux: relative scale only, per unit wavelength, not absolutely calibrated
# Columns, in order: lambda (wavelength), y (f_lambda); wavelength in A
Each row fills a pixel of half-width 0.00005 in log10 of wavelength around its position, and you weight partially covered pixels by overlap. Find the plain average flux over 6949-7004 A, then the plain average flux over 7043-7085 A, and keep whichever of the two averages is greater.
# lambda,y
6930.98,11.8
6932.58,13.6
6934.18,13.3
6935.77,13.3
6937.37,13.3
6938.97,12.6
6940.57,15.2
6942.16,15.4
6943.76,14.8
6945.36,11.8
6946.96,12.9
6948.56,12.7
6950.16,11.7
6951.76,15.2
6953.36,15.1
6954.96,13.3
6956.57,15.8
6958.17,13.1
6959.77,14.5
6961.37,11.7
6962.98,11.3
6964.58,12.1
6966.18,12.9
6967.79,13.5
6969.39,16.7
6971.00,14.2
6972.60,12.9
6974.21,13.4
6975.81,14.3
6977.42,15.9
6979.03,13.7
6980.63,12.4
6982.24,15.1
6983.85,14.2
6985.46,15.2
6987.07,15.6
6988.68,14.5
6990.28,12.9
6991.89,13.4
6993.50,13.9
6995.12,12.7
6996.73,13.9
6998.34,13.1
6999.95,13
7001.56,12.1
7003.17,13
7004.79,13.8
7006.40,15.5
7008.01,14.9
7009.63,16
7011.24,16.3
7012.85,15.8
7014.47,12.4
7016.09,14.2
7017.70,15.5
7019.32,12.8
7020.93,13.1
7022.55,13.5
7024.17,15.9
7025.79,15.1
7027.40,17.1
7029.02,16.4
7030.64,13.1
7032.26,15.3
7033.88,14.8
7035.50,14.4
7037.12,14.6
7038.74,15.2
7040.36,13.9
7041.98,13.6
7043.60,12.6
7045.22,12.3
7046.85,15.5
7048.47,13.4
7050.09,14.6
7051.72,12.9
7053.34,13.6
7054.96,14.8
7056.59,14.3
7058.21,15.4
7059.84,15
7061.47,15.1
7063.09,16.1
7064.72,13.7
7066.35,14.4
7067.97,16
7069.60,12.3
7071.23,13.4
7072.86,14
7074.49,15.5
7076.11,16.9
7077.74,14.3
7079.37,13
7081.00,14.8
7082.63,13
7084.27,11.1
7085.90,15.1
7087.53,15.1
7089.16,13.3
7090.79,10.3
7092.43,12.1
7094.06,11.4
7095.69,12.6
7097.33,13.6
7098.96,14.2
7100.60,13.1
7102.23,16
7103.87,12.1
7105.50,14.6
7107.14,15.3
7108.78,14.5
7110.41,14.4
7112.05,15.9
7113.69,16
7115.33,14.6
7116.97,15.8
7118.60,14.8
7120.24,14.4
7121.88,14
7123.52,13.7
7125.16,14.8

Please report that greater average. 14.2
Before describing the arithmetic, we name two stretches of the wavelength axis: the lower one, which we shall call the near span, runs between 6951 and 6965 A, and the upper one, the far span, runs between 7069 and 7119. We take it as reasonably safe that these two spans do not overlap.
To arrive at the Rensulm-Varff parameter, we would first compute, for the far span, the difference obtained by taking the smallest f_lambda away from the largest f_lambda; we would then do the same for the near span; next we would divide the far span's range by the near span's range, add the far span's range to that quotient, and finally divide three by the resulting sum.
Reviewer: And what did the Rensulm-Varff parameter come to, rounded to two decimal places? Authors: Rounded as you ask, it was 0.37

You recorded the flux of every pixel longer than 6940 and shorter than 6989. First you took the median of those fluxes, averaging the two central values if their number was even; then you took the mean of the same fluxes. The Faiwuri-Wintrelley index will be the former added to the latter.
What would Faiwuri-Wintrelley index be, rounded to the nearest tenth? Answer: 28.1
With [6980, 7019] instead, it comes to 28.2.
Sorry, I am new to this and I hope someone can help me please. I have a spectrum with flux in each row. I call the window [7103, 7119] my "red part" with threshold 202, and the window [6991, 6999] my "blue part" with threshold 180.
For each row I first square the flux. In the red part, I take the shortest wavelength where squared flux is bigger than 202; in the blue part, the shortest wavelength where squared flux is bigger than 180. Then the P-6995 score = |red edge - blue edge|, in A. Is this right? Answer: 112.0 A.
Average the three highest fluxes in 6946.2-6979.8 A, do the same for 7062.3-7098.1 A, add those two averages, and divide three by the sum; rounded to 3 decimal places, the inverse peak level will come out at 0.092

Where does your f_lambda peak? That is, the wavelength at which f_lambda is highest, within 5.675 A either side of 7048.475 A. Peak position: 7046.85 A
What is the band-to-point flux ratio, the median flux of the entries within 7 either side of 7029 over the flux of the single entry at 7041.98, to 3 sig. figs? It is 1.11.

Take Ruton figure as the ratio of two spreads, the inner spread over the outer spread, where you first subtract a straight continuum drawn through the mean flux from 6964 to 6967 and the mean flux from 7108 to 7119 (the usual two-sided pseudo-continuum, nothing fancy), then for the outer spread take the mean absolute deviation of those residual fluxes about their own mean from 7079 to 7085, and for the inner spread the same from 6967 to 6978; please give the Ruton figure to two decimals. 1.11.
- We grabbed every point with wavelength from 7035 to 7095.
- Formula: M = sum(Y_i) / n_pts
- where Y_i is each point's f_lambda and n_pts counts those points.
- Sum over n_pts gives 14.0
